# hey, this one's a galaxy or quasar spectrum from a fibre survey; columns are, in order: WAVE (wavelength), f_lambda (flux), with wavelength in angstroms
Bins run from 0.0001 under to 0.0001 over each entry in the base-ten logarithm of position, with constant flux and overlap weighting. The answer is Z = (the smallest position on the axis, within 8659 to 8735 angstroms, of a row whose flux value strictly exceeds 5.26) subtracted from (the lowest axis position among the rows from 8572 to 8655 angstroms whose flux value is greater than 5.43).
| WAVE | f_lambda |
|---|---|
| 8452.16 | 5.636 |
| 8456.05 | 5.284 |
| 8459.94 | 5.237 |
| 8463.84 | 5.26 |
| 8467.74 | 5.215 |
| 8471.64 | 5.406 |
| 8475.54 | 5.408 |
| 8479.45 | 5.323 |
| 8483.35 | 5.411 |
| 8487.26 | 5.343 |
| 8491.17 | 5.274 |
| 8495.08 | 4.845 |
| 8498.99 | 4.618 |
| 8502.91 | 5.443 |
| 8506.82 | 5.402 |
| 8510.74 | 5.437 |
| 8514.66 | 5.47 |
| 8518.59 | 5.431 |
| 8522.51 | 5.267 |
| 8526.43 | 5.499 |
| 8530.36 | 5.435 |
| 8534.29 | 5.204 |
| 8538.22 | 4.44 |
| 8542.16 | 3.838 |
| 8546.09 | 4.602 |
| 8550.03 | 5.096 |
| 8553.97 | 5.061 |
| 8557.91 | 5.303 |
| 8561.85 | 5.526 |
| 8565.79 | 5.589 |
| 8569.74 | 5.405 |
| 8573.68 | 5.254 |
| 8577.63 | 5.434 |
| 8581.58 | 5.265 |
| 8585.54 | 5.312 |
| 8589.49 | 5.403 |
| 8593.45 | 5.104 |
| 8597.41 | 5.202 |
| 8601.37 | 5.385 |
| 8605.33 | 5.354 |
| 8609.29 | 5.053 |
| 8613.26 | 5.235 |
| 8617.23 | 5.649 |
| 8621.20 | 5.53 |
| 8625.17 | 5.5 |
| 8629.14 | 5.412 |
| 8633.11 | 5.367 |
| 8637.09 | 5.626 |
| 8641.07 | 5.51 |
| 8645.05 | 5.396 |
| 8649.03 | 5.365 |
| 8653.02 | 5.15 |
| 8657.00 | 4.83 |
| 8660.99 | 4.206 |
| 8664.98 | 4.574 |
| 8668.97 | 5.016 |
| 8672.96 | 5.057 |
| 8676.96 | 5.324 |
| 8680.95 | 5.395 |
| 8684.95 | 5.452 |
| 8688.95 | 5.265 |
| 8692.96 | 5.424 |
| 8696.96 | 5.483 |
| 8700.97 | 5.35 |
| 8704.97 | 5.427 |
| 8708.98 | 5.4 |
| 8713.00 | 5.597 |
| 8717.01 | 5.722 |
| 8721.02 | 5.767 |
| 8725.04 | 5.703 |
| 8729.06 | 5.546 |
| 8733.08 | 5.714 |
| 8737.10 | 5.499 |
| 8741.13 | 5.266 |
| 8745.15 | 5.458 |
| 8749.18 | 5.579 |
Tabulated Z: -99.3 angstroms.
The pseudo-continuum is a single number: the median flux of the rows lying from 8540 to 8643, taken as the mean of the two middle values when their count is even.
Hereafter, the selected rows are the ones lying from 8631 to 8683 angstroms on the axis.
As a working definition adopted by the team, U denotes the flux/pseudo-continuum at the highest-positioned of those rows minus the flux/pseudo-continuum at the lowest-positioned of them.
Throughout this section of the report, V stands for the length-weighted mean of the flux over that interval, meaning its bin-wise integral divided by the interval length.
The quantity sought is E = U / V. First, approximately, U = 0.005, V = 5.14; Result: 0.0010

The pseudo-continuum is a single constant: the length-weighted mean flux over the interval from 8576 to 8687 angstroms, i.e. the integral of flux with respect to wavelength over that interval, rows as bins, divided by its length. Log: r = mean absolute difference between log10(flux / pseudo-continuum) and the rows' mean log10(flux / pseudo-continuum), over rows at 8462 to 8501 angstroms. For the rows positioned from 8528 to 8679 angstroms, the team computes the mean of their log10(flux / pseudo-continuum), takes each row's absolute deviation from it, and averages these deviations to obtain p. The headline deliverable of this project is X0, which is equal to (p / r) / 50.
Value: 0.030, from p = 0.025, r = 0.017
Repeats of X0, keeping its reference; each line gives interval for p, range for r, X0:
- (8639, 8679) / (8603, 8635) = 0.050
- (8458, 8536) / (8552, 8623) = 0.022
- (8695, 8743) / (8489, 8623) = 0.010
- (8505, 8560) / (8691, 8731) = 0.066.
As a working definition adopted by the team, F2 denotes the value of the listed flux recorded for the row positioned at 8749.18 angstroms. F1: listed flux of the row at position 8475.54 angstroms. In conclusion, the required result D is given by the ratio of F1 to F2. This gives 0.97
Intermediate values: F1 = 5.408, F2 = 5.579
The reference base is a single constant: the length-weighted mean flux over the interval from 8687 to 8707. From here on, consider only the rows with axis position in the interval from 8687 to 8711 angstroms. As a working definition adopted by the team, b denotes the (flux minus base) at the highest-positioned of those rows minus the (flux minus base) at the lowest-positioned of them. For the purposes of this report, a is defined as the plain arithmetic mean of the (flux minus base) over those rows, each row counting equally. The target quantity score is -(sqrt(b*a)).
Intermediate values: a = 0.0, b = 0.1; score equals -0.01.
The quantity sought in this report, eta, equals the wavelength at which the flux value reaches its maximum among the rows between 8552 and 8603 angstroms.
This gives 8565.79 angstroms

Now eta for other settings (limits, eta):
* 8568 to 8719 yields 8717.01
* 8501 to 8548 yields 8526.43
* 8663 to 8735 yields 8721.02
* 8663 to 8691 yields 8684.95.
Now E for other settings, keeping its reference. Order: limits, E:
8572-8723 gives 0.0180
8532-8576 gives 0.0019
